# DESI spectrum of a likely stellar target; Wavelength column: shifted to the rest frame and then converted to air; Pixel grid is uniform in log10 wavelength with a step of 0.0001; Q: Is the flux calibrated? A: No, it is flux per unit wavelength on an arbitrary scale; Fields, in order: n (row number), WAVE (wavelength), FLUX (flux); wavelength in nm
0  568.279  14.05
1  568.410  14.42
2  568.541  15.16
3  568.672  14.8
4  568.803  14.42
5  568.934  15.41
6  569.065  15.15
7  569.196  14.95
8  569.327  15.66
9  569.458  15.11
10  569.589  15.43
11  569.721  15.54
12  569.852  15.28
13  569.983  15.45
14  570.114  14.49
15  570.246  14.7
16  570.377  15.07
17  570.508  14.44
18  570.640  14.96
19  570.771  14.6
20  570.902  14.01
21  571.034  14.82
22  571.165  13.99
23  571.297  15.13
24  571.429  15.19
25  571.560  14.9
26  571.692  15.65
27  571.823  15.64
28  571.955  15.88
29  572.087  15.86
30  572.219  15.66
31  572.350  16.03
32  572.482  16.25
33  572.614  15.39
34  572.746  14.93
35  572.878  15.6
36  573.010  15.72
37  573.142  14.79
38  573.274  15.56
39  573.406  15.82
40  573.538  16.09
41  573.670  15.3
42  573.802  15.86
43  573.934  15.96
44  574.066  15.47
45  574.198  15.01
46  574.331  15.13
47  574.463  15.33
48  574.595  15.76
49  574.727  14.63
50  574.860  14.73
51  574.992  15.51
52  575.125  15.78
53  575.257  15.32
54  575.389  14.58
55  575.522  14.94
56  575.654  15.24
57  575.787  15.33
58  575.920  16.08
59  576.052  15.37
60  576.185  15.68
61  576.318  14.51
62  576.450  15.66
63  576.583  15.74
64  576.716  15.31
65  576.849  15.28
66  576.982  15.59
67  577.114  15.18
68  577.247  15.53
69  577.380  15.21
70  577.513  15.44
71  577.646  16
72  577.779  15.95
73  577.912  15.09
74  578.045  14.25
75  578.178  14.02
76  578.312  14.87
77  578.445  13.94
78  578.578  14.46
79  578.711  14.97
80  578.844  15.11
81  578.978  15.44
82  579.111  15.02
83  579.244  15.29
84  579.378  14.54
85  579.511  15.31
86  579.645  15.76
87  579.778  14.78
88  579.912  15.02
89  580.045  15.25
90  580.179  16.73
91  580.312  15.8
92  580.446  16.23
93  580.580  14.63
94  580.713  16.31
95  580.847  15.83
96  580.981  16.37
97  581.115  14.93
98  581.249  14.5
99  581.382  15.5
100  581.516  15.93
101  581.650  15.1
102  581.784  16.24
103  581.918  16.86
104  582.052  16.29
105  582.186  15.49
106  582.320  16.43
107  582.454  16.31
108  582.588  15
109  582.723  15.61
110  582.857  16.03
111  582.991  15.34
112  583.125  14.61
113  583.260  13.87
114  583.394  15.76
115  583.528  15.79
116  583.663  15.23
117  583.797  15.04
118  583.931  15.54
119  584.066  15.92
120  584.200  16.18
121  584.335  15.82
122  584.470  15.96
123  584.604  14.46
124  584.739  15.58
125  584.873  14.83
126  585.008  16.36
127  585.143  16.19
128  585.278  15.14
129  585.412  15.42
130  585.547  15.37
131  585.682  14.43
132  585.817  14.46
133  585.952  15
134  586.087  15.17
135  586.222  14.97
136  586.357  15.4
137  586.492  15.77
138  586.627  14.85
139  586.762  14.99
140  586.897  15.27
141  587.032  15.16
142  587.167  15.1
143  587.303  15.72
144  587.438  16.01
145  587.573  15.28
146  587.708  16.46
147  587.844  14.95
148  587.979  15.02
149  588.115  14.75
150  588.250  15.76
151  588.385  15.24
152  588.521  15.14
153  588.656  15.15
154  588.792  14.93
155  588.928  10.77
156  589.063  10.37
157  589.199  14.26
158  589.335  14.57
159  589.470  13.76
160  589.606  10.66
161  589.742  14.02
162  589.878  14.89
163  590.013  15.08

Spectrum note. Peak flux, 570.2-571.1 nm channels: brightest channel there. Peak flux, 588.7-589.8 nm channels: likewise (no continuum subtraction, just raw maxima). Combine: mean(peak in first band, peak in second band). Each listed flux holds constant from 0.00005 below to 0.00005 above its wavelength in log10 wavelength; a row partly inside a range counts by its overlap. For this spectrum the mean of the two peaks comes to 15.0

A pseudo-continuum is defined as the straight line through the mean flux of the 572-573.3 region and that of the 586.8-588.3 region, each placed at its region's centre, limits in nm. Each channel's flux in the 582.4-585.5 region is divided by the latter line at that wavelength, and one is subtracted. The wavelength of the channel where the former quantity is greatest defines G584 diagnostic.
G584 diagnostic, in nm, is 585.008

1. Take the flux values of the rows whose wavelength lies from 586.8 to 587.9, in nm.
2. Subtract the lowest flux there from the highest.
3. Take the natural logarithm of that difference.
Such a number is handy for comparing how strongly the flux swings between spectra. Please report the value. 0.41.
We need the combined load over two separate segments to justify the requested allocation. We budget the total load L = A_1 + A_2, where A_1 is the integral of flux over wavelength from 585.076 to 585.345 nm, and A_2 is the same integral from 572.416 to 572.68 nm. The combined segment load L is 8.39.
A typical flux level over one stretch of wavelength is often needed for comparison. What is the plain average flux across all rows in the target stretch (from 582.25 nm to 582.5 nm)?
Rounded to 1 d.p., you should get 16.4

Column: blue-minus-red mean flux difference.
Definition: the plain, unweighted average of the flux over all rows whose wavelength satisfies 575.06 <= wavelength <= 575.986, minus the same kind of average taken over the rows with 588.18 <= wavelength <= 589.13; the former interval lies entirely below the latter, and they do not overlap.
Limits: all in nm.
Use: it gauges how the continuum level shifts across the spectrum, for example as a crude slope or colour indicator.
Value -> 1.4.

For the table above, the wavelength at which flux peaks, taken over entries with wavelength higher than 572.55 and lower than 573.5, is 573.406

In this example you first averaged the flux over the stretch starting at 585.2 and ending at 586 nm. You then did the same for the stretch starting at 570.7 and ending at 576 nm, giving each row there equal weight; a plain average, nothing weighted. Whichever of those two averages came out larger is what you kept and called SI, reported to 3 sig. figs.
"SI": 15.3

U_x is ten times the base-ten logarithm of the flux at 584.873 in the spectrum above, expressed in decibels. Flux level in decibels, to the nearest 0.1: 11.7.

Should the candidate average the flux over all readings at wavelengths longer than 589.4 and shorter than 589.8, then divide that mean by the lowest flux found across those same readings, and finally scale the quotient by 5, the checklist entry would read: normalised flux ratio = 6.01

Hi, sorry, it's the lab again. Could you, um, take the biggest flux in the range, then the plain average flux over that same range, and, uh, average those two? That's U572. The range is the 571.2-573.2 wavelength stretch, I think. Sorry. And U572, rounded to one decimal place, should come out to 15.9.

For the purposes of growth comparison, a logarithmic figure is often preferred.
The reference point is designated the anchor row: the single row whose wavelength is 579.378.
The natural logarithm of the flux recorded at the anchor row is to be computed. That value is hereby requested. 2.68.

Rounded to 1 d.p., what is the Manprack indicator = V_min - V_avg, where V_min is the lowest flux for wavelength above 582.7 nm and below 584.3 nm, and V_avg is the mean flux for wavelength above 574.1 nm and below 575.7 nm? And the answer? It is -1.3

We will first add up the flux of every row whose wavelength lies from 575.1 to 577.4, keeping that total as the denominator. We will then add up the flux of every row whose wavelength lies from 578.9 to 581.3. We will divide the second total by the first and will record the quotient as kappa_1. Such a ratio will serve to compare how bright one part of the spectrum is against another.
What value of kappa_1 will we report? 1.01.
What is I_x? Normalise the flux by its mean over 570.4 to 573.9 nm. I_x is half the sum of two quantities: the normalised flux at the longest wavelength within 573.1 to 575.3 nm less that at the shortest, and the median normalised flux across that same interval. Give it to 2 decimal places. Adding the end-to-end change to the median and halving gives 0.52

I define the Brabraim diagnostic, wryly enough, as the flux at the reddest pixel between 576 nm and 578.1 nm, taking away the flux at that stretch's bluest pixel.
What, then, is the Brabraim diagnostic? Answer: -1.1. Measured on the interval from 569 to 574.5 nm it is 0.2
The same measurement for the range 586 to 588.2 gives -0.4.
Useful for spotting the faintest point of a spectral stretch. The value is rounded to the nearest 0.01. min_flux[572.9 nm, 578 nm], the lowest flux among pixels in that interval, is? 14.51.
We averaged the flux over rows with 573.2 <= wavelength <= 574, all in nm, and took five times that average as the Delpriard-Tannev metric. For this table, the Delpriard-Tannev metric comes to 78.8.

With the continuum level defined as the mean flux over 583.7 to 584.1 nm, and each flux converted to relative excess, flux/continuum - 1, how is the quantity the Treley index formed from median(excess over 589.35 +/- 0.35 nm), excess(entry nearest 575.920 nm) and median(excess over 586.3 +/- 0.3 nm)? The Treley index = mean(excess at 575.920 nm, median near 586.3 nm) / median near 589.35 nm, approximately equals -0.1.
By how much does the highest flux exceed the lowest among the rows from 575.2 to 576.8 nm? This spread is 1.57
